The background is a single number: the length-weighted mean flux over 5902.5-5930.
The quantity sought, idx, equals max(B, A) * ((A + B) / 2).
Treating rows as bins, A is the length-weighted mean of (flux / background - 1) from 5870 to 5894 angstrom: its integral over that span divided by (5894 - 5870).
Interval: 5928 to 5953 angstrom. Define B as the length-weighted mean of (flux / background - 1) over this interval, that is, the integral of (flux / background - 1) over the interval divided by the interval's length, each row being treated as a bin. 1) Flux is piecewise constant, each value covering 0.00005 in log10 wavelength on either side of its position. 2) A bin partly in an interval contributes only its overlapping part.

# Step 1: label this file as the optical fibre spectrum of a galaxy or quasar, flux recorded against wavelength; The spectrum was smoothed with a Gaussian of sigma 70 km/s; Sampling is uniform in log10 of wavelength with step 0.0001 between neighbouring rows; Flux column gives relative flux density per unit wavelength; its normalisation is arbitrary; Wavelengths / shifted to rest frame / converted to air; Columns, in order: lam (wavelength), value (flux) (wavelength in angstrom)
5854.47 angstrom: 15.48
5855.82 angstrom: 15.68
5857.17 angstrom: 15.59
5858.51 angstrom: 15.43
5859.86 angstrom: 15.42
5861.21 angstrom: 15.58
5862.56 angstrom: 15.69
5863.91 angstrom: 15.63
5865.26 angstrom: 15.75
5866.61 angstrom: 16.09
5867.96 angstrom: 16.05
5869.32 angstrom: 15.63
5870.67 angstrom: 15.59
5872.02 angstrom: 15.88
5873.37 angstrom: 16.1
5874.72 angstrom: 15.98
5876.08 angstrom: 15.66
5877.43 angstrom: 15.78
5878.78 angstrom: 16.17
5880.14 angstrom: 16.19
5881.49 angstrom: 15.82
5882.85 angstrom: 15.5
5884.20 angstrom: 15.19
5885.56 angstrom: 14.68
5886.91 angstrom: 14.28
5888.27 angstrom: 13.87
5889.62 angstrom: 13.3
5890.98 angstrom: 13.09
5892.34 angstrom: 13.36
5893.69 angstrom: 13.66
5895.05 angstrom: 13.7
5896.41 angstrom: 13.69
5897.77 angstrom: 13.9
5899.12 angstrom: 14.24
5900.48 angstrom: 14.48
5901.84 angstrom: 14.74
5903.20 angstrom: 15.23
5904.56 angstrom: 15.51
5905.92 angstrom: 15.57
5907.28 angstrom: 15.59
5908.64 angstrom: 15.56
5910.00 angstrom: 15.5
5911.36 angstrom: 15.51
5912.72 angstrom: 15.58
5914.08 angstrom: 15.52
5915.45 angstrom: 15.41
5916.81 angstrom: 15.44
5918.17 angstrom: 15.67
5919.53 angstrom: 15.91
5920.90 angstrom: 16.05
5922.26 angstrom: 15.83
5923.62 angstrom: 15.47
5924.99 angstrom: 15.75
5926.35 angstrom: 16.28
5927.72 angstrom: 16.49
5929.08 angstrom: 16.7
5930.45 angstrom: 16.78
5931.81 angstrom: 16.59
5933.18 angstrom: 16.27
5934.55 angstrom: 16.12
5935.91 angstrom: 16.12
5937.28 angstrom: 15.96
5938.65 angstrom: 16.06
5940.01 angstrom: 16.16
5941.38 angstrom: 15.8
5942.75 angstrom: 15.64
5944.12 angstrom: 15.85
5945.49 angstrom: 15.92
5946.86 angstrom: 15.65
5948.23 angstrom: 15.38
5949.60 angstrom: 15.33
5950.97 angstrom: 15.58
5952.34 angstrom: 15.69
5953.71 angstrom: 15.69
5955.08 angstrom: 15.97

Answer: -0.0002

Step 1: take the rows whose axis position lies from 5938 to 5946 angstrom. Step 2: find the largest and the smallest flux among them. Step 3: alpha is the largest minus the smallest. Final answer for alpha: 0.5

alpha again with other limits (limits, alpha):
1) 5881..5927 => 3.2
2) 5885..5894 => 1.6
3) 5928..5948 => 1.1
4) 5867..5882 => 0.6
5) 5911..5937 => 1.4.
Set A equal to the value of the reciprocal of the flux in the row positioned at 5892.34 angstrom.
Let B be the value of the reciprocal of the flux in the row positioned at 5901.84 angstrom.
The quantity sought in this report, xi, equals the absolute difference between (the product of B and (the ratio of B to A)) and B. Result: 0.0064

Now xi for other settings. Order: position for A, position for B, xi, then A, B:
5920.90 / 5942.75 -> 0.0017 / 0.0623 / 0.0639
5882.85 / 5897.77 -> 0.0083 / 0.0645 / 0.0719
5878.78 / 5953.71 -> 0.0019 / 0.0618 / 0.0637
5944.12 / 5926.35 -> 0.0016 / 0.0631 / 0.0614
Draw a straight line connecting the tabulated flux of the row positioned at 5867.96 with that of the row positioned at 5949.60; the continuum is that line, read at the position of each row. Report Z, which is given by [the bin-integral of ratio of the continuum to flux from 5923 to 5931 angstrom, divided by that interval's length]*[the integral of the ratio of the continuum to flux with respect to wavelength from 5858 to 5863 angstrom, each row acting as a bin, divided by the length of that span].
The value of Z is 0.99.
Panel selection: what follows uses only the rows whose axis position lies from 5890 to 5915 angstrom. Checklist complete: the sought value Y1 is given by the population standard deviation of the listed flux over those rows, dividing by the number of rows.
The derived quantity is 0.9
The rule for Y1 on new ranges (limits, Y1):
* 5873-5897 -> 1.1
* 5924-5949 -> 0.4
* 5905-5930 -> 0.4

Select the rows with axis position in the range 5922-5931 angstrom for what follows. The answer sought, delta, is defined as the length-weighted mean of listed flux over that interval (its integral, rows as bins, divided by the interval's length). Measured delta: 16.2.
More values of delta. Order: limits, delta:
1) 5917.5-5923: 15.9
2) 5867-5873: 15.8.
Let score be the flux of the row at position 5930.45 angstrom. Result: 16.78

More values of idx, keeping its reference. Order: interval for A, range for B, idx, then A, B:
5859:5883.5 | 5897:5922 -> -0.0001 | 0.00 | -0.03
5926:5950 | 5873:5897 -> -0.0004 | 0.02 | -0.06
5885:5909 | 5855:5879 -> 0.0000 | -0.09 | 0.00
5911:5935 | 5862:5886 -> 0.0001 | 0.01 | 0.00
